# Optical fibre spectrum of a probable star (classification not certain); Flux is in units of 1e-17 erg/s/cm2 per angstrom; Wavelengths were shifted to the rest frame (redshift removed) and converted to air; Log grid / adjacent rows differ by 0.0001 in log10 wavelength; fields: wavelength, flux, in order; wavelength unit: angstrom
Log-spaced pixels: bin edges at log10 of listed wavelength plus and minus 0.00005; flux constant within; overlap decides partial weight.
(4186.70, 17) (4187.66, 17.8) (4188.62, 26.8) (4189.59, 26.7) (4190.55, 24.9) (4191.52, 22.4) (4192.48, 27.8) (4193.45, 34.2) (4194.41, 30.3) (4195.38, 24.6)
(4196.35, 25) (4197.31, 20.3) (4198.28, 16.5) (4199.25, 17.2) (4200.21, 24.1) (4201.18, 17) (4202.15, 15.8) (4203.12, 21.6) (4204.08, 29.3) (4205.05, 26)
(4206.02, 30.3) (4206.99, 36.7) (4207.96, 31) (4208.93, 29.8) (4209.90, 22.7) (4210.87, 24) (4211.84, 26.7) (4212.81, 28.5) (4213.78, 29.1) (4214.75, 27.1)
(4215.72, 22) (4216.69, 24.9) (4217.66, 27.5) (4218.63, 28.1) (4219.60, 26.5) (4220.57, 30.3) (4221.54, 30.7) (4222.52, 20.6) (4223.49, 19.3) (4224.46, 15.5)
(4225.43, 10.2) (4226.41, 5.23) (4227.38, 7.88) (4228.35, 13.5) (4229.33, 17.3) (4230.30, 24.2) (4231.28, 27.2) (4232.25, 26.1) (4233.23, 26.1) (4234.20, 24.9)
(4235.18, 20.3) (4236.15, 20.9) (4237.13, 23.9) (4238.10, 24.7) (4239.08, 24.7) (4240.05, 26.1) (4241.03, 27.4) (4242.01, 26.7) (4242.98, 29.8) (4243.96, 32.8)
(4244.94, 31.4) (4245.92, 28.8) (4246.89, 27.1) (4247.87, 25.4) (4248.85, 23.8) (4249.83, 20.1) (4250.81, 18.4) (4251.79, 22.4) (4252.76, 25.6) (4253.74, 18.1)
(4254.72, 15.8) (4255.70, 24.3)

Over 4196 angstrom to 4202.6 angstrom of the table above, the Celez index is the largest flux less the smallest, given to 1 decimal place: 9.2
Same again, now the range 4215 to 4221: 8.3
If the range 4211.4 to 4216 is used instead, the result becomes 7.1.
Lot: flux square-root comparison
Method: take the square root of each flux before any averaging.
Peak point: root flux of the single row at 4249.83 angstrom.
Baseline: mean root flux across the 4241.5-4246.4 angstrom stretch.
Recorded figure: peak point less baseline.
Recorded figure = -1.0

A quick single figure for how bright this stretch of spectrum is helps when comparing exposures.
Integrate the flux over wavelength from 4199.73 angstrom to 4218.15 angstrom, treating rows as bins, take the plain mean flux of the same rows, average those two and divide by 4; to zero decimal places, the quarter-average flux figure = 63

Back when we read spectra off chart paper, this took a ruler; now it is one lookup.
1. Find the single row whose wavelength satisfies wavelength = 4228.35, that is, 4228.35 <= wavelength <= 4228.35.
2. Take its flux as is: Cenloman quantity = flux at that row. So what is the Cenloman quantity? 13.5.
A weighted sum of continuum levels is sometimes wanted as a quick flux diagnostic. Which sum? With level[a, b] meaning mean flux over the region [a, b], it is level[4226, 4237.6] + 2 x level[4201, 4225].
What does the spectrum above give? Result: 71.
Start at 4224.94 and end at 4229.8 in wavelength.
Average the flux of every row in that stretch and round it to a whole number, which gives 11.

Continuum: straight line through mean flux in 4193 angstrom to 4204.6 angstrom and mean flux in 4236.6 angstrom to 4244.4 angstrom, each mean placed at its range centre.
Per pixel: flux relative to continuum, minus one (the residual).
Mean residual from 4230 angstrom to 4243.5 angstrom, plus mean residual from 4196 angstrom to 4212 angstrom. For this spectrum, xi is -0.02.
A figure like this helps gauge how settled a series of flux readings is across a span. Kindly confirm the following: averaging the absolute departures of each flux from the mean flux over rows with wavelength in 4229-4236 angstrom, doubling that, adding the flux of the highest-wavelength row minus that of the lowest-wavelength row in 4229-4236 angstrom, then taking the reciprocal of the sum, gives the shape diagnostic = 0.12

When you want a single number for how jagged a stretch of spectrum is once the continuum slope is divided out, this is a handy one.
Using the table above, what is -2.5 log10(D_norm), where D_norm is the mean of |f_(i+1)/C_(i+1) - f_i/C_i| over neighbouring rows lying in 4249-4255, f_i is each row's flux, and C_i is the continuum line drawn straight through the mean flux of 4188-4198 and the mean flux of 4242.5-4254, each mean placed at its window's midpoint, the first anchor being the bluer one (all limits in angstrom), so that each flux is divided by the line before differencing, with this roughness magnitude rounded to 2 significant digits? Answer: 2.1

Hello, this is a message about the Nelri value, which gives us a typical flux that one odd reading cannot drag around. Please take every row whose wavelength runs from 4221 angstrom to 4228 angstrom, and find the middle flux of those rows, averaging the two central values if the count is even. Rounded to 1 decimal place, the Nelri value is 15.5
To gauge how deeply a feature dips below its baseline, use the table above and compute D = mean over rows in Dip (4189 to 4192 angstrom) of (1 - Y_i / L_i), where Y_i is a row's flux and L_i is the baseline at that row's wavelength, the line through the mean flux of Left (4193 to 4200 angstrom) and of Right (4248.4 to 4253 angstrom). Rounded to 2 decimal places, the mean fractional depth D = -0.02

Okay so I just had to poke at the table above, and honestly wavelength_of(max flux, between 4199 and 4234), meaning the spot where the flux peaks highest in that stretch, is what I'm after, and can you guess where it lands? 4206.99 angstrom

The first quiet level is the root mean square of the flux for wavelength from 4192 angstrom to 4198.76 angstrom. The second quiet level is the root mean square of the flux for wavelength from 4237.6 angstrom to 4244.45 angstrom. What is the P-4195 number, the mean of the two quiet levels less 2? 24.9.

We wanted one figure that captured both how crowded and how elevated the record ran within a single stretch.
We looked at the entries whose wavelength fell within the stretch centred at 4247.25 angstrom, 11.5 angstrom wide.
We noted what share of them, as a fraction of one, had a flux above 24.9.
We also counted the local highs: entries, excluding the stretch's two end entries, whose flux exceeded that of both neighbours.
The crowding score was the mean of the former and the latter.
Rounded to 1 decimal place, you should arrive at 0.8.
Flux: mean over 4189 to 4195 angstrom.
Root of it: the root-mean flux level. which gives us 5.26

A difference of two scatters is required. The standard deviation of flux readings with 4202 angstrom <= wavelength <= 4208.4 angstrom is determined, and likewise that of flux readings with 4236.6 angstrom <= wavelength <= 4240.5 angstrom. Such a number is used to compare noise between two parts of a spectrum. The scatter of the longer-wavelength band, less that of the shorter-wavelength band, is -6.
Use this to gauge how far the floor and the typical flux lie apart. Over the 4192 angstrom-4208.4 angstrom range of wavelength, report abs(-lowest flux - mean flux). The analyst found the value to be 41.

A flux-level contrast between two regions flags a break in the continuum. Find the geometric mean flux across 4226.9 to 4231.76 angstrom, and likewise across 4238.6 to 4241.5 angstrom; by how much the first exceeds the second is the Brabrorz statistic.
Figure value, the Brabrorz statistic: -9.6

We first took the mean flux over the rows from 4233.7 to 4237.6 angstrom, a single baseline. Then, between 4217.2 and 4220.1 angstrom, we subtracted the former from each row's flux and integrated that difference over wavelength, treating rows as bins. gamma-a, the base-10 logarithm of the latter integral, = 1.15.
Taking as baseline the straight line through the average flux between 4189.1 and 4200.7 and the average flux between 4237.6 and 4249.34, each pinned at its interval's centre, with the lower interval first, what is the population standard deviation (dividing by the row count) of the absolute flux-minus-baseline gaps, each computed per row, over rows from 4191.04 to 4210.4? 3.24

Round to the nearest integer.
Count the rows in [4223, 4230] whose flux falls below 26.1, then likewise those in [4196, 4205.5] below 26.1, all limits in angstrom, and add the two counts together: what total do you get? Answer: 16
